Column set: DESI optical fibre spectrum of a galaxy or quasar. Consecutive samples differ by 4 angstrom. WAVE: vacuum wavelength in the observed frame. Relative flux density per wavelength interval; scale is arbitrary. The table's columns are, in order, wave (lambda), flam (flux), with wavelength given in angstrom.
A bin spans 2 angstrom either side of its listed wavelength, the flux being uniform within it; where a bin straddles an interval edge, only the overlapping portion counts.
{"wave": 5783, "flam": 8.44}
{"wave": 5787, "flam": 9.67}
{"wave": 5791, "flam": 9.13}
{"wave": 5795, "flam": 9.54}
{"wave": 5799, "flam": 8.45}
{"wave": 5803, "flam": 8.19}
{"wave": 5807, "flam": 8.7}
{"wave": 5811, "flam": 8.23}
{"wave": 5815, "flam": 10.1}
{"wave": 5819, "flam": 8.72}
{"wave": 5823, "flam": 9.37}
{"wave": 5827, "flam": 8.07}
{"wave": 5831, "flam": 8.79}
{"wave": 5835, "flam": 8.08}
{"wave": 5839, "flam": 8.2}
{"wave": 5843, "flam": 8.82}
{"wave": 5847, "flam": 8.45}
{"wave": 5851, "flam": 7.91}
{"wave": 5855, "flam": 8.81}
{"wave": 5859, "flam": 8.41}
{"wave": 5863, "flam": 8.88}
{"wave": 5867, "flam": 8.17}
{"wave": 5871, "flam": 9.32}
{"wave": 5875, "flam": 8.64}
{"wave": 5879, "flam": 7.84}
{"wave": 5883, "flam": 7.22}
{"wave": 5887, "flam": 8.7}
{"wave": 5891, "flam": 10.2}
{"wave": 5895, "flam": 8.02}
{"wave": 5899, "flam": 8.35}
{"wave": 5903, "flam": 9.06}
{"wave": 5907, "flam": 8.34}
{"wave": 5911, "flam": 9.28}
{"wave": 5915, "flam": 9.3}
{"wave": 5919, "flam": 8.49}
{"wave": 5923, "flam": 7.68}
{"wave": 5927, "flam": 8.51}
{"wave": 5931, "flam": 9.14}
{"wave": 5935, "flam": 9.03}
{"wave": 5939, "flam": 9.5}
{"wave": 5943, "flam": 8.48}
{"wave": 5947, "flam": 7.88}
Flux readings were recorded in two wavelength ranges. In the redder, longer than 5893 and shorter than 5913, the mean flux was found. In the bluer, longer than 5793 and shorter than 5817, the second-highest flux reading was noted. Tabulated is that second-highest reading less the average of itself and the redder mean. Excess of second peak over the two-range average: 0.5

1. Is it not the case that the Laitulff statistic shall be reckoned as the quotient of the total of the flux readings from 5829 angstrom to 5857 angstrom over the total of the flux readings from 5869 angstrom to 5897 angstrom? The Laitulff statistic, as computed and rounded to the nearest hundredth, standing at 0.99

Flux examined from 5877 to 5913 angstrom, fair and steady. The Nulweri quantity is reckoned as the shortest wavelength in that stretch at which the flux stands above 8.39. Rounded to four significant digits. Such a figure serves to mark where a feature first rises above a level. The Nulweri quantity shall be 5887 angstrom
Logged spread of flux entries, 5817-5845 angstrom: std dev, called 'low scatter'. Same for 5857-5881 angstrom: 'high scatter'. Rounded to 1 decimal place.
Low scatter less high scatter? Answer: 0.0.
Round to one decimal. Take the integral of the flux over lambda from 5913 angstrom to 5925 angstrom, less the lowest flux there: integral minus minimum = 94.2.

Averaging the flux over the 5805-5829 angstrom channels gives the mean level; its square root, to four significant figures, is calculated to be 2.977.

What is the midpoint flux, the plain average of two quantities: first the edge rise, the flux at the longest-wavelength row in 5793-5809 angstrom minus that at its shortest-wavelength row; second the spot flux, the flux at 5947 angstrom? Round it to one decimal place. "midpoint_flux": 3.5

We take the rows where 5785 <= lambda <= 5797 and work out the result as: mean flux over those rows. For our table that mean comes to 9.4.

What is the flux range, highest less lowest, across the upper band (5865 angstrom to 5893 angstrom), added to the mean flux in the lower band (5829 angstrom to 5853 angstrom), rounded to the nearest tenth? 11.4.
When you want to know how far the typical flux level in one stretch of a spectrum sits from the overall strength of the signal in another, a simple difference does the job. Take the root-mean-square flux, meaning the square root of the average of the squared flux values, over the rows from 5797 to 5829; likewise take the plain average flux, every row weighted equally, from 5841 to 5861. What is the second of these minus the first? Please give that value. -0.27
